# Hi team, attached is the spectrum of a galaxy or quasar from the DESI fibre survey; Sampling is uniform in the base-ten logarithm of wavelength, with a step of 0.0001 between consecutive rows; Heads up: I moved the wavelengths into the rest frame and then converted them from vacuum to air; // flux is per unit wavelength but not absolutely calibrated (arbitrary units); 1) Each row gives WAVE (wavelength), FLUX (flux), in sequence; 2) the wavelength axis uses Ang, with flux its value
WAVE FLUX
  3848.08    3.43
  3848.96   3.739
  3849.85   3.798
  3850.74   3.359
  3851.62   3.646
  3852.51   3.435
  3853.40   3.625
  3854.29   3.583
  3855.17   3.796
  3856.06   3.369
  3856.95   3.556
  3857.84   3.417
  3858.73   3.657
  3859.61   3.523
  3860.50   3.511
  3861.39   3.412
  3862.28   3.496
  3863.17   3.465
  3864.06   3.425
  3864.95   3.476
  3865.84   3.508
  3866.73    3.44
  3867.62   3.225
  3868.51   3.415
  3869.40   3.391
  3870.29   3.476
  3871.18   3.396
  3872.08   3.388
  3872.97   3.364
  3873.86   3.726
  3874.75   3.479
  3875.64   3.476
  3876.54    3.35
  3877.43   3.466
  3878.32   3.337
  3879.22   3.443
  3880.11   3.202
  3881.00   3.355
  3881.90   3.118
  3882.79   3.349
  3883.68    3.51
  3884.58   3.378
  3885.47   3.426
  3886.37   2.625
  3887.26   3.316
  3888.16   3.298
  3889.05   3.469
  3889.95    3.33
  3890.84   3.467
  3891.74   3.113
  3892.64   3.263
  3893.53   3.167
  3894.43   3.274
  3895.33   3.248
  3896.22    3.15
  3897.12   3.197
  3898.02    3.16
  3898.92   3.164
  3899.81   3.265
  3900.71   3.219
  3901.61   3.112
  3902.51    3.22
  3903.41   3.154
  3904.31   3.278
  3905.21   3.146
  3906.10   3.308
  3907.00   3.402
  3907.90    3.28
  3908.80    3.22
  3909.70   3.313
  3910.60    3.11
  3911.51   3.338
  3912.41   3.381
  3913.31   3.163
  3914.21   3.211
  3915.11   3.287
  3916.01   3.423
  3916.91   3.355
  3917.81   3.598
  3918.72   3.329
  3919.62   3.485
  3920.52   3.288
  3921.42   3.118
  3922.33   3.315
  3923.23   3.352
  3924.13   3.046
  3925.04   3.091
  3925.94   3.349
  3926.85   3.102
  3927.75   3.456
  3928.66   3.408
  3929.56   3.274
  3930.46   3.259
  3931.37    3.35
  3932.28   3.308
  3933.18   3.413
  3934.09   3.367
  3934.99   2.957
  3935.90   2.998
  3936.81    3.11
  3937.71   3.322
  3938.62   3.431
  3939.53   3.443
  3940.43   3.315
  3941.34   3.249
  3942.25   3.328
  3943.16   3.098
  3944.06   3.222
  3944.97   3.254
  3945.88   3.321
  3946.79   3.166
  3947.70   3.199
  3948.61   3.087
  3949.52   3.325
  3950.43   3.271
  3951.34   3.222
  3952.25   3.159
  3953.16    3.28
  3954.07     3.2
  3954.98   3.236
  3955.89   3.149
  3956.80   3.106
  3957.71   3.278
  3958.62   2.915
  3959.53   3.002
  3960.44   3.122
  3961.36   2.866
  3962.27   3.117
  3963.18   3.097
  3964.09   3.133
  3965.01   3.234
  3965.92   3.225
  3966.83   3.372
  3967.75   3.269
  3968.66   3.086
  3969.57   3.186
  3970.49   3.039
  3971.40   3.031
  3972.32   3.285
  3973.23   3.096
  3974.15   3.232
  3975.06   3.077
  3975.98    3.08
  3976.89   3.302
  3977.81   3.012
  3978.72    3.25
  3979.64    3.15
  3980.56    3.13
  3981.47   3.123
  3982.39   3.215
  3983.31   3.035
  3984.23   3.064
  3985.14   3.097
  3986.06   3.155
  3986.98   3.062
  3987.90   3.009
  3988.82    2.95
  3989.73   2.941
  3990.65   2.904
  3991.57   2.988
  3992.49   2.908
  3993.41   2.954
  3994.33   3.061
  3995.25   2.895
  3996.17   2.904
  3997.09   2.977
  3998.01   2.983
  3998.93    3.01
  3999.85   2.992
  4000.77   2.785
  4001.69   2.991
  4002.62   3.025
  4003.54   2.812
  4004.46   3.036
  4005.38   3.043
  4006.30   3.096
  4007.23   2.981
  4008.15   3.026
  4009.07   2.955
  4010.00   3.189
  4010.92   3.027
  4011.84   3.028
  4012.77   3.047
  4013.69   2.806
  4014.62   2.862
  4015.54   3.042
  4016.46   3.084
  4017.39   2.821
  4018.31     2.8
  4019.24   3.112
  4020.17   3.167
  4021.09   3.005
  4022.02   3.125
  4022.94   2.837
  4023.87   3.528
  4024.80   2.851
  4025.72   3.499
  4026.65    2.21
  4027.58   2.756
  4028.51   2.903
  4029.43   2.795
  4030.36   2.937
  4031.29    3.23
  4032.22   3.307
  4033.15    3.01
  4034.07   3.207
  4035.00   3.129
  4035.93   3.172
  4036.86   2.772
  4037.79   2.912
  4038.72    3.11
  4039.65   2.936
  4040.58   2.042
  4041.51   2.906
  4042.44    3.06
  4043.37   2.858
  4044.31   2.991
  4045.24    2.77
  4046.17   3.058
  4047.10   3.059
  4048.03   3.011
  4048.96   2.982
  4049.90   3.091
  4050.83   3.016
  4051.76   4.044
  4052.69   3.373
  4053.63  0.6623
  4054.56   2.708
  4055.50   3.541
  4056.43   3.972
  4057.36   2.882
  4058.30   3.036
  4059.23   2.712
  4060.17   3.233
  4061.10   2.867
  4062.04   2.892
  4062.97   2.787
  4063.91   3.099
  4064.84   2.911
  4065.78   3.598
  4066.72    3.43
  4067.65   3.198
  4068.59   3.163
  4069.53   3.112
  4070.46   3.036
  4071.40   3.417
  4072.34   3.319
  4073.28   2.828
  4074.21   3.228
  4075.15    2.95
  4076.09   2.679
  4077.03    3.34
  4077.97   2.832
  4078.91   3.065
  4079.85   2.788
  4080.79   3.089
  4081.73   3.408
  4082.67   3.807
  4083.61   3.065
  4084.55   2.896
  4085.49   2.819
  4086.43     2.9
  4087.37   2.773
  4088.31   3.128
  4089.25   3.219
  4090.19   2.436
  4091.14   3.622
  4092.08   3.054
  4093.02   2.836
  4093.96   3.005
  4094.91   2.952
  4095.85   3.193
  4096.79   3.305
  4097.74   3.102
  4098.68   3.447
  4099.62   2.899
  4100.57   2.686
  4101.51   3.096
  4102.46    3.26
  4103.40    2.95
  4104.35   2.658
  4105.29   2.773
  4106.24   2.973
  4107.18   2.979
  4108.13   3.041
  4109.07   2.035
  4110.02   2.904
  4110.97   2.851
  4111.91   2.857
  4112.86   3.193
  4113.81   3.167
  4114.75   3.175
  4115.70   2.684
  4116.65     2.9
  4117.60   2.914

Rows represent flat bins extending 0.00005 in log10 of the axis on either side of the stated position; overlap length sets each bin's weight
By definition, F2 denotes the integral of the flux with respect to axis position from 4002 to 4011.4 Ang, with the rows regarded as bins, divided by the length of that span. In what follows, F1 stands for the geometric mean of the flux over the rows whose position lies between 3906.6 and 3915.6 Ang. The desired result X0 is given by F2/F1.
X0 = 0.92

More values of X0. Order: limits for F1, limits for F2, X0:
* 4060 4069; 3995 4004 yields 0.95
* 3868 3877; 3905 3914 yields 0.95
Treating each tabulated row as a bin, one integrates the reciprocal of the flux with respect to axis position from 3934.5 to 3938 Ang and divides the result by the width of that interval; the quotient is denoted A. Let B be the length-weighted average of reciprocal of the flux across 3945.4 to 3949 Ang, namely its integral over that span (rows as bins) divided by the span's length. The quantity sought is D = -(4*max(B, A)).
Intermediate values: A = 0.325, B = 0.31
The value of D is -1.30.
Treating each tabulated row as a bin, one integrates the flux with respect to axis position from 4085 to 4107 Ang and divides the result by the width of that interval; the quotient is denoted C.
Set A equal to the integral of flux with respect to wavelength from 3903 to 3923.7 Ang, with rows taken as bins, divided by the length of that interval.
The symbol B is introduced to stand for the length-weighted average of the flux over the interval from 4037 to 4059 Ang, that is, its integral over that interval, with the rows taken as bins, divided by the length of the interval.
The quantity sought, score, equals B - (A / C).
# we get 1.85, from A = 3.30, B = 2.95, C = 3.00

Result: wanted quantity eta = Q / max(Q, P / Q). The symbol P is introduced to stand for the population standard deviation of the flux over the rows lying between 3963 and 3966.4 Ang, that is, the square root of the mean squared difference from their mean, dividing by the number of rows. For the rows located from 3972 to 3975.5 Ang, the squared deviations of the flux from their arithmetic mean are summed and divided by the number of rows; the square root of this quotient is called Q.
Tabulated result 0.13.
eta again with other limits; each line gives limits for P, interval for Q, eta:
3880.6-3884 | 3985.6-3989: 0.04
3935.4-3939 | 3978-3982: 0.02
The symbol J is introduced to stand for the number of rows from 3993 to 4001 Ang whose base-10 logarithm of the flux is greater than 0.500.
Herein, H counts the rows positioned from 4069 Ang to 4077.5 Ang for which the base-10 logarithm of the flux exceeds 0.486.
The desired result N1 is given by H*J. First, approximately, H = 5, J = 0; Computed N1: 0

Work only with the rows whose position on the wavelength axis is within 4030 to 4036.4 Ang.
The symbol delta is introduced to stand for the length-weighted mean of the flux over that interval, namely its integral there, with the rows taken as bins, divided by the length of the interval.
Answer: 3.15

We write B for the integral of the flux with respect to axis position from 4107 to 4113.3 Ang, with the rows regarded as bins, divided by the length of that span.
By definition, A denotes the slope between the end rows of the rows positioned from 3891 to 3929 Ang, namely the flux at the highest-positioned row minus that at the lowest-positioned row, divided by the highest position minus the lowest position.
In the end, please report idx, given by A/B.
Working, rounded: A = 0.008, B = 2.8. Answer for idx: 0.0028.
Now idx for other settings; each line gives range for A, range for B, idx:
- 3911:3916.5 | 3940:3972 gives 0.0059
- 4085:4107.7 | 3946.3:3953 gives 0.0023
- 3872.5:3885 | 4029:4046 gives 0.0004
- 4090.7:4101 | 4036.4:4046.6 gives -0.0348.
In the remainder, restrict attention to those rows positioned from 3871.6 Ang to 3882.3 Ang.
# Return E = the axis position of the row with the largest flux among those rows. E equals 3873.86 Ang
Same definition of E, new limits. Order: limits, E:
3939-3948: 3939.53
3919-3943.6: 3919.62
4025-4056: 4051.76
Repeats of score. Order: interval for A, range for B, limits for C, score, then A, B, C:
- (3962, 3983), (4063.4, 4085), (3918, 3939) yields 2.17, 3.16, 3.14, 3.27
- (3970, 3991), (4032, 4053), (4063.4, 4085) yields 2.04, 3.10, 3.03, 3.14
